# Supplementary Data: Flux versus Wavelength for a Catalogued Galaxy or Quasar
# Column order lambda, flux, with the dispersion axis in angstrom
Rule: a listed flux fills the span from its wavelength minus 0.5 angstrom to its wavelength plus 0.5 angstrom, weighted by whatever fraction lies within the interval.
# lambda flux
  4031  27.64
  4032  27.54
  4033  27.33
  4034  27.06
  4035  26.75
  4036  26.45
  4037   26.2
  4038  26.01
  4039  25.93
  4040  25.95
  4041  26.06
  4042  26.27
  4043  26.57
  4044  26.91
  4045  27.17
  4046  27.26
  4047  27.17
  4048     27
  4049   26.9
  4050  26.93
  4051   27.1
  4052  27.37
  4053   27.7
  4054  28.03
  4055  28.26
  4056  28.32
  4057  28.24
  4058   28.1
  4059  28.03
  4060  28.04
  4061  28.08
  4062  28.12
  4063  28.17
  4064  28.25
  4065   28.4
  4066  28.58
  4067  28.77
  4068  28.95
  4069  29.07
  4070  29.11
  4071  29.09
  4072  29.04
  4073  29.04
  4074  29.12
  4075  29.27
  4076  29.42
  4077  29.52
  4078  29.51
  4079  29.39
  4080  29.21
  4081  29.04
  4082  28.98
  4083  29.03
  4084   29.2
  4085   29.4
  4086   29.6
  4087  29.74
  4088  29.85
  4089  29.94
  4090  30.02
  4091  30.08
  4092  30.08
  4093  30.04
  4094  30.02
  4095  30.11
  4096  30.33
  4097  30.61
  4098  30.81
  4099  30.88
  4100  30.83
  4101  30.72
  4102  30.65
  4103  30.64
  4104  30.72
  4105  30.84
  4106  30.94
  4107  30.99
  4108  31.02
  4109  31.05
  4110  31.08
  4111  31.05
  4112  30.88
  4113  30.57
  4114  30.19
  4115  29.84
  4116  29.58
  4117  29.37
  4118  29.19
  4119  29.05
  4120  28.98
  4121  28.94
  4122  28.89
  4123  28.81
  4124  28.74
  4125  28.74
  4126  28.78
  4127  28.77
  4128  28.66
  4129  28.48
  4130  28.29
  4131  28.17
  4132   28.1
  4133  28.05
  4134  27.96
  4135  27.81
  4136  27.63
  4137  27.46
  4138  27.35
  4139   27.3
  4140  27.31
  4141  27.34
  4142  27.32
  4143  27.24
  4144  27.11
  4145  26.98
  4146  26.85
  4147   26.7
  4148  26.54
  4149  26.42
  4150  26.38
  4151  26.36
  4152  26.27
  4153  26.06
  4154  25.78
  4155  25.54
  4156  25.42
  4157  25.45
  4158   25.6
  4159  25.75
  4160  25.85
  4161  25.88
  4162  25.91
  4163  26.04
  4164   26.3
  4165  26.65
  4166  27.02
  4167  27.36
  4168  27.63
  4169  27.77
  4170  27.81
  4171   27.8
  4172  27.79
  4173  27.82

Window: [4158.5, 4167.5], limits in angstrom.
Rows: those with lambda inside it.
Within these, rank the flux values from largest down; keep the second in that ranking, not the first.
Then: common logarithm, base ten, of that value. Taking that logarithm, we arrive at 1.43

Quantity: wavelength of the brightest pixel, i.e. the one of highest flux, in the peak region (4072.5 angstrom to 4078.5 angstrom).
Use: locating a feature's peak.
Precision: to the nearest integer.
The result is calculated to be 4077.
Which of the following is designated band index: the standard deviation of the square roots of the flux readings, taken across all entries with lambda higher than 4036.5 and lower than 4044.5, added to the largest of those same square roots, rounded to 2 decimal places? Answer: 5.22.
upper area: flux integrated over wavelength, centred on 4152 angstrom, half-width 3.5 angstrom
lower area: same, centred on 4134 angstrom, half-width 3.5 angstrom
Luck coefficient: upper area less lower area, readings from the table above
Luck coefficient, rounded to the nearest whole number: -12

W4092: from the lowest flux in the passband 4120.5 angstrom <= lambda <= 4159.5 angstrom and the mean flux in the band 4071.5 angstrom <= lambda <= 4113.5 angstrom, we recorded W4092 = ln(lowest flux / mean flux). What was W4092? -0.17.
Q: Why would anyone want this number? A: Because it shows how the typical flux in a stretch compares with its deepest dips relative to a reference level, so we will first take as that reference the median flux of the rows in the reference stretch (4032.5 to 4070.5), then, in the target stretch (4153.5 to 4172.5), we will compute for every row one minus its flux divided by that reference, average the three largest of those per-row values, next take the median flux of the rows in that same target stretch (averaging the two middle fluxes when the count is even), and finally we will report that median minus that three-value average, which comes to 26.0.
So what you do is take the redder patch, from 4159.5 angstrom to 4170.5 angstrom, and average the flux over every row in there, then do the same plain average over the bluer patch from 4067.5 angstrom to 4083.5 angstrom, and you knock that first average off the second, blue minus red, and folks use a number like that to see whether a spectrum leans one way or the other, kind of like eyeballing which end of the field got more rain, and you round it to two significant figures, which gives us 2.4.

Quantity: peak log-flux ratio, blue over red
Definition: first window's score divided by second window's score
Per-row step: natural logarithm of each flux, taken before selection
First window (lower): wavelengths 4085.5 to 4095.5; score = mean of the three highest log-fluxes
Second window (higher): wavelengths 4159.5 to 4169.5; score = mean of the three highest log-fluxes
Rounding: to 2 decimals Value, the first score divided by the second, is 1.03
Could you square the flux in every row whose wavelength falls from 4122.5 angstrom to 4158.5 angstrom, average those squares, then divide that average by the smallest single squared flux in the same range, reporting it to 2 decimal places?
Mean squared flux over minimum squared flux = 1.15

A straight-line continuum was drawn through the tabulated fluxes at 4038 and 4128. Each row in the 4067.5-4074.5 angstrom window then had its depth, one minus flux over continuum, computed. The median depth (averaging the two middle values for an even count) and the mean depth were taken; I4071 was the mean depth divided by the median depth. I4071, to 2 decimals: 1.01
